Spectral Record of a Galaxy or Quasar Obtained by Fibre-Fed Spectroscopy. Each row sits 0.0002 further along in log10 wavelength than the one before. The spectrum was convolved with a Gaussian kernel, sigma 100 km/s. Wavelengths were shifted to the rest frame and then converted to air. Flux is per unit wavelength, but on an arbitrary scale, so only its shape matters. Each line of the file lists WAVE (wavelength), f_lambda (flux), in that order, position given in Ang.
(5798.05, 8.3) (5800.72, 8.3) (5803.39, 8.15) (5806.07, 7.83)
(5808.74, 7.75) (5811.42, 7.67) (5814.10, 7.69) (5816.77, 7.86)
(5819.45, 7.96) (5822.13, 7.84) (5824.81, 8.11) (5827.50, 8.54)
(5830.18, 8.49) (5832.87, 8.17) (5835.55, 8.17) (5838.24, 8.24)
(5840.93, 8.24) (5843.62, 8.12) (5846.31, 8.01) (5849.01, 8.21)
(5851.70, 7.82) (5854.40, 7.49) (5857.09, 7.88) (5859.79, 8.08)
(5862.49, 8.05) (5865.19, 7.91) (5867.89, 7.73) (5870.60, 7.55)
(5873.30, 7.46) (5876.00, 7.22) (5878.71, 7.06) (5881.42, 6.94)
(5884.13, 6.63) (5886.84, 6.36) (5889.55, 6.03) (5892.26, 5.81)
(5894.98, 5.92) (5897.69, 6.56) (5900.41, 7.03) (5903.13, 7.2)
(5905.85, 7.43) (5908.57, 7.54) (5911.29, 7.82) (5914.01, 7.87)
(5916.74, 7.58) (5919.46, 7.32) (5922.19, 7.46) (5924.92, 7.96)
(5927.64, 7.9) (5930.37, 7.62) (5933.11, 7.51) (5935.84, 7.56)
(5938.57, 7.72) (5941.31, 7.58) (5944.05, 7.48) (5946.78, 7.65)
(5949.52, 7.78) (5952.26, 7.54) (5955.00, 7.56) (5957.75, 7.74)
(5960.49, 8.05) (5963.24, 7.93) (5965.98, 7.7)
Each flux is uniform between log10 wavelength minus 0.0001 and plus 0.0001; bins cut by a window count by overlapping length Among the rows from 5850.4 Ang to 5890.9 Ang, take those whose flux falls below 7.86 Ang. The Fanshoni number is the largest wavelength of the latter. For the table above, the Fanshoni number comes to 5889.55 Ang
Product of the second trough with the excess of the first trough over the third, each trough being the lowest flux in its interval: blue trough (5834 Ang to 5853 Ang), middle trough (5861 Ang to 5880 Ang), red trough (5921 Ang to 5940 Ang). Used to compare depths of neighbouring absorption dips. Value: 2.5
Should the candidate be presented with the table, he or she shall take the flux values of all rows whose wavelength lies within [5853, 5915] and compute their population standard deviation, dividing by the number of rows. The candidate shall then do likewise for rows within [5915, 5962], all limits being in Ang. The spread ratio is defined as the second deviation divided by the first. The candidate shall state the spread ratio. 0.3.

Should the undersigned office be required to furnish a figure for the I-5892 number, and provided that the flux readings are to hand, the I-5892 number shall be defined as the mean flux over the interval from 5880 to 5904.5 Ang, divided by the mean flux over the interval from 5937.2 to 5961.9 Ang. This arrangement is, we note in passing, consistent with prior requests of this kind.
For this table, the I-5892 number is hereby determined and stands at 0.85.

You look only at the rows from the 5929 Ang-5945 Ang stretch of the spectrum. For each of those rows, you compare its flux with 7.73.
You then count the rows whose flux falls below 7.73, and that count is 6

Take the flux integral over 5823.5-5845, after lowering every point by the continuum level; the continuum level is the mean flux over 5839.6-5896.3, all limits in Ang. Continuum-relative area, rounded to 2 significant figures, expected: 19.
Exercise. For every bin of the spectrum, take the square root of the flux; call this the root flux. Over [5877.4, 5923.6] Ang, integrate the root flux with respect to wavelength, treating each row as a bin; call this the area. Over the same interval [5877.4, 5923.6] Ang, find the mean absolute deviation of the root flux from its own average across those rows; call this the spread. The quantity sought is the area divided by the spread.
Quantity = 1184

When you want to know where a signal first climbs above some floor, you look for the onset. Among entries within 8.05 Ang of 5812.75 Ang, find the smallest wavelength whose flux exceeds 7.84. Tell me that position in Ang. 5816.77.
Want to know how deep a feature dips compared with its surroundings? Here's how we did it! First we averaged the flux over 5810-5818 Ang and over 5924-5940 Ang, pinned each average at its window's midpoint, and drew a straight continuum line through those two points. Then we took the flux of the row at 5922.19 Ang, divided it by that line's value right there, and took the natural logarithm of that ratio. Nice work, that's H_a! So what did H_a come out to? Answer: -0.03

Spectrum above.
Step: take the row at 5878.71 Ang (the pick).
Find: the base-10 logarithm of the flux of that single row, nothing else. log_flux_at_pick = 0.849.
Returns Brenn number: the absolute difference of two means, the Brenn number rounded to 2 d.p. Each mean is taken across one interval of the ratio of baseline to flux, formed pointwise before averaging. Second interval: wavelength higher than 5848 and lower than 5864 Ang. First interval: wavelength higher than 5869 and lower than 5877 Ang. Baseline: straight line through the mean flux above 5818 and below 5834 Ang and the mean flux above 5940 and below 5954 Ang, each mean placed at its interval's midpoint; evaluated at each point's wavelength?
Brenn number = 0.06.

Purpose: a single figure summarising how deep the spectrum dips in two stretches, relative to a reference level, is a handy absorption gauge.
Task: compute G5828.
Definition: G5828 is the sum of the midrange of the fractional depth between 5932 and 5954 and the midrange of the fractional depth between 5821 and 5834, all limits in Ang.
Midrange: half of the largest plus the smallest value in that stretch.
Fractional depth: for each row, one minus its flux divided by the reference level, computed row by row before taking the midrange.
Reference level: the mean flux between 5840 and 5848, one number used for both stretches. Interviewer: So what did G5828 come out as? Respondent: 0.05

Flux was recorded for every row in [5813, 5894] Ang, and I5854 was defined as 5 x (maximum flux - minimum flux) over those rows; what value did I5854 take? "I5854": 14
